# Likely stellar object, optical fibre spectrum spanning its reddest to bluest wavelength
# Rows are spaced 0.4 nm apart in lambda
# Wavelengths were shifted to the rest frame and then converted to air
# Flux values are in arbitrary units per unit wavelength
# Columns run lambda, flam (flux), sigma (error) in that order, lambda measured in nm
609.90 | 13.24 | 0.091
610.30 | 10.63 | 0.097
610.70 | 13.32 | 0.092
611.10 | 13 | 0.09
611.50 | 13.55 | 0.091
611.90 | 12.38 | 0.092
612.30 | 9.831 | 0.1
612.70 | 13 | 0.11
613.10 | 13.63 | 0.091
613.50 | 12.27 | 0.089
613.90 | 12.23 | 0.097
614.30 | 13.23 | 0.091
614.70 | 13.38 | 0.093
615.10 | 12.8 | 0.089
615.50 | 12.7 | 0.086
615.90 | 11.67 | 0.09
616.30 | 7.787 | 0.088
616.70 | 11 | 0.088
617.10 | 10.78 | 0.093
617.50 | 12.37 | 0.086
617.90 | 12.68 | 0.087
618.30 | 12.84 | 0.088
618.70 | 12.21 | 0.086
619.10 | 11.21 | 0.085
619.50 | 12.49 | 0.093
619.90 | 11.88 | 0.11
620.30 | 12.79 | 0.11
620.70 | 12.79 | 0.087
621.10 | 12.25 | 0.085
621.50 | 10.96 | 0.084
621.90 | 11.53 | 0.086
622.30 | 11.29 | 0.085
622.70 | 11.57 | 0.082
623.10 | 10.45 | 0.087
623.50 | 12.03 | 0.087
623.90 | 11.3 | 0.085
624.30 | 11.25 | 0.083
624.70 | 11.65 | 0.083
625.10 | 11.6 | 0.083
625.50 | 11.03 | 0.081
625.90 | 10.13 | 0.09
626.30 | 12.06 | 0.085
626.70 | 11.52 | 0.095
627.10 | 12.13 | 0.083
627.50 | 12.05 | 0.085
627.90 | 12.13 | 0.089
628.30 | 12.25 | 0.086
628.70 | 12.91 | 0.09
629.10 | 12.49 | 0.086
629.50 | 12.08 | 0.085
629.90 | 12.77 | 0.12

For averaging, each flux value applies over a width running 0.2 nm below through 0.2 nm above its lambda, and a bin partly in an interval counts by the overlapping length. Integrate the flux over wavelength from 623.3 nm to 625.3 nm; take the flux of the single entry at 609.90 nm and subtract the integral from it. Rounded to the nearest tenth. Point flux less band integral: -9.9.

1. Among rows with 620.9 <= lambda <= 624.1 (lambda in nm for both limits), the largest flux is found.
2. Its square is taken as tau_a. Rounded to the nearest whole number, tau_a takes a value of 150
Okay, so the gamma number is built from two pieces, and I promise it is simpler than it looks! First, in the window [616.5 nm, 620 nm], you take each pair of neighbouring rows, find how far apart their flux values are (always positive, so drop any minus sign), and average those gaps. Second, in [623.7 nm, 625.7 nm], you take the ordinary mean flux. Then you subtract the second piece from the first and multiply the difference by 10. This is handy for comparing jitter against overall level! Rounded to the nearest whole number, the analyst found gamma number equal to -106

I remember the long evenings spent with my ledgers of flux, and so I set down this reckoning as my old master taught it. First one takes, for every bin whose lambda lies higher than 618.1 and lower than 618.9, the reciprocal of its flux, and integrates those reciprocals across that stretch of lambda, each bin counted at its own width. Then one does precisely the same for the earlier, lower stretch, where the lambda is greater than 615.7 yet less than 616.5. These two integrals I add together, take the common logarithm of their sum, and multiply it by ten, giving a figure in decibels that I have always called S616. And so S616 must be -8.25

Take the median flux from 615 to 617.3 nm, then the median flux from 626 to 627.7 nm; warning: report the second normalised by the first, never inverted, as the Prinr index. 1.06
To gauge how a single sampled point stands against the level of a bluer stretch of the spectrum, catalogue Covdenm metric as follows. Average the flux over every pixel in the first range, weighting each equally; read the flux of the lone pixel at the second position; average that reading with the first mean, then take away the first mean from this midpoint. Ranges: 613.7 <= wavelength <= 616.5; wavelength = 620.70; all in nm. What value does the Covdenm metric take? 0.41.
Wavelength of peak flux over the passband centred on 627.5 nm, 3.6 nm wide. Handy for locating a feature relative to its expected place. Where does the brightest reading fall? 628.70 nm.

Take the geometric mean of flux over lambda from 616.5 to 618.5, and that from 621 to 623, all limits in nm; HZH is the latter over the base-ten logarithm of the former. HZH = 10.7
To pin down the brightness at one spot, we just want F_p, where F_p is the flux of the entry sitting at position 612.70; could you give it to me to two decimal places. 13.00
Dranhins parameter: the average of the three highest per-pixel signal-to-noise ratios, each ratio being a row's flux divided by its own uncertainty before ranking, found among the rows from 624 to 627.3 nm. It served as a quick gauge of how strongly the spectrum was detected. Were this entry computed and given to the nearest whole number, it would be 143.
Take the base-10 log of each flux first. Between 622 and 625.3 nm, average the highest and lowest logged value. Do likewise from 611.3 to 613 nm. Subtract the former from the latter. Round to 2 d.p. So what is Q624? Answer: 0.01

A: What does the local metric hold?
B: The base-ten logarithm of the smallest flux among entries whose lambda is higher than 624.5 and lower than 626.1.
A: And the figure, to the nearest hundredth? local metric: 1.01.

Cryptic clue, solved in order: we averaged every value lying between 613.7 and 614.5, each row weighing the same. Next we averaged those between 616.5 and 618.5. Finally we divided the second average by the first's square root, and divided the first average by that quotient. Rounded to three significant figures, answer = 3.81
